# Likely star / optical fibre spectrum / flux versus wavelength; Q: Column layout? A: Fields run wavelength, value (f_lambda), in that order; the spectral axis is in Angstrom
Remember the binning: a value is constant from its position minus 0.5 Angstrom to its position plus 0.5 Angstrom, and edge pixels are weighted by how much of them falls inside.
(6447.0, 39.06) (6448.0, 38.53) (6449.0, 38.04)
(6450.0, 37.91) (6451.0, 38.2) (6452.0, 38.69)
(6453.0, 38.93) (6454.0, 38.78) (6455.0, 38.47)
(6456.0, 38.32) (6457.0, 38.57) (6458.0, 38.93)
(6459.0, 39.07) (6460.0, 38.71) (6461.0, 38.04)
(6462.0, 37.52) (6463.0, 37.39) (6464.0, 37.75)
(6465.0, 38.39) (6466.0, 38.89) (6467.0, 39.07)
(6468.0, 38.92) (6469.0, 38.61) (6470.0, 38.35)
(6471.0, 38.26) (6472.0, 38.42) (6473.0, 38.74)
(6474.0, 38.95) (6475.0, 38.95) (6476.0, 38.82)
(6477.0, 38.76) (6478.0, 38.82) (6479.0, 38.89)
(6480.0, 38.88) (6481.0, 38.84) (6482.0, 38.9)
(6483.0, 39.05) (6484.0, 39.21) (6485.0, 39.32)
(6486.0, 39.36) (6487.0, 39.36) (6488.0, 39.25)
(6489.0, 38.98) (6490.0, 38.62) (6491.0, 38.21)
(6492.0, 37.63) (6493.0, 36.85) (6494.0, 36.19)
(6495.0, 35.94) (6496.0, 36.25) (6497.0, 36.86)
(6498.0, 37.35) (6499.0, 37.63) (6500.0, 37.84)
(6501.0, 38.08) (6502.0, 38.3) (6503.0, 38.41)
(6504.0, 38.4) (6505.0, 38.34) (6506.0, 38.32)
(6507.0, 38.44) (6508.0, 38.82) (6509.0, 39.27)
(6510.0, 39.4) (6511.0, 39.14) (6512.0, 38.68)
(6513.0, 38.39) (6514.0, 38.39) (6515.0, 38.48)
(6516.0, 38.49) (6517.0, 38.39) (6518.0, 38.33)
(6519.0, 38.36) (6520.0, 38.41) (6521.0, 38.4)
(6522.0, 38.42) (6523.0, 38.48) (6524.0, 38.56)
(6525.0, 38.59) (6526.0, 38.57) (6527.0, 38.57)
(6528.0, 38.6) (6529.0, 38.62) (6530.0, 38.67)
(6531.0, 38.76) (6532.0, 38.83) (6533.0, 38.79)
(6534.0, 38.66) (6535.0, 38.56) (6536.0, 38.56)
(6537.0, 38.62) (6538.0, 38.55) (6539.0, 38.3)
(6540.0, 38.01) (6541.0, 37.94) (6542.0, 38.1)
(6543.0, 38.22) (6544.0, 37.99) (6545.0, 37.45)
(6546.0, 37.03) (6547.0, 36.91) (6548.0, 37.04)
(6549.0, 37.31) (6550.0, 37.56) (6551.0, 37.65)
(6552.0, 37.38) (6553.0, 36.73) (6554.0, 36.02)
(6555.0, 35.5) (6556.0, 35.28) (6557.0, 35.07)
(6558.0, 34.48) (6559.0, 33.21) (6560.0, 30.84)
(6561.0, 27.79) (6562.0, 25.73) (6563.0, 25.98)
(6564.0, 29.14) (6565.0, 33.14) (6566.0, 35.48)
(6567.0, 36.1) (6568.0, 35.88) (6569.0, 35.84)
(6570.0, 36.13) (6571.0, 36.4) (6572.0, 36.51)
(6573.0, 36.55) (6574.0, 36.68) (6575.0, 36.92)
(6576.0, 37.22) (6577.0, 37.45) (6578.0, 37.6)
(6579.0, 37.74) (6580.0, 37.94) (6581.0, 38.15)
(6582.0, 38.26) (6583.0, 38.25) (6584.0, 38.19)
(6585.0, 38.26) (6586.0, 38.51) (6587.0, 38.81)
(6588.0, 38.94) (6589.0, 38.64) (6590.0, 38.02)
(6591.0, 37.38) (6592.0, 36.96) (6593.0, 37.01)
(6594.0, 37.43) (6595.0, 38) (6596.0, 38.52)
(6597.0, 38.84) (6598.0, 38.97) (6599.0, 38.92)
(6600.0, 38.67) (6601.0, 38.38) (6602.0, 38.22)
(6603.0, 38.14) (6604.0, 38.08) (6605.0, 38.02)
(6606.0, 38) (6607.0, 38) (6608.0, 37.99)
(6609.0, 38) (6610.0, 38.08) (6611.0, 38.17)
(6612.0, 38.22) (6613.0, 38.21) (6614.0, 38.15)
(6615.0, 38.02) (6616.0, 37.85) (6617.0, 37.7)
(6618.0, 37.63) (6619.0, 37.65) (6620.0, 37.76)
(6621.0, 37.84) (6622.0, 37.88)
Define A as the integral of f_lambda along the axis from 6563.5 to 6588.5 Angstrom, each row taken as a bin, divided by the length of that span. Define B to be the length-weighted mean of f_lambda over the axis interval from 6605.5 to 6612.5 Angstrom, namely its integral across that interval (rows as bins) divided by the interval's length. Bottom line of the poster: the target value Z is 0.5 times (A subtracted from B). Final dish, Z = 0.6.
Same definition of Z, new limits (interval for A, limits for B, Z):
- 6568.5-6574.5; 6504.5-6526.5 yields 1.1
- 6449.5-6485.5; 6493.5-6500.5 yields -0.9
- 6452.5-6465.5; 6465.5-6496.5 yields 0.1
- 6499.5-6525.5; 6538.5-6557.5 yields -0.7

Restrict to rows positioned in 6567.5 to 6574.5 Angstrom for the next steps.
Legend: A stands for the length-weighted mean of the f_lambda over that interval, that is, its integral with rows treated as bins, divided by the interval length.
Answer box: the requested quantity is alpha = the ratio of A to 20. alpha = 1.81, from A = 36.3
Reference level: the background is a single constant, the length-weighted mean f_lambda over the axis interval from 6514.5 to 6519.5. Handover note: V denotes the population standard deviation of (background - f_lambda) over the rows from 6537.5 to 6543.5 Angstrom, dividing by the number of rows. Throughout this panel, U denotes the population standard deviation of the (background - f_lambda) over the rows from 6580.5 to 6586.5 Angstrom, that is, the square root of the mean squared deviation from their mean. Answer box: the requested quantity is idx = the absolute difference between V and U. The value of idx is 0.09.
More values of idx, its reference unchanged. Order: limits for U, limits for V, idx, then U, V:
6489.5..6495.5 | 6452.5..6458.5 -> 0.76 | 1.0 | 0.23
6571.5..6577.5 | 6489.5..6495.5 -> 0.65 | 0.3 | 1.00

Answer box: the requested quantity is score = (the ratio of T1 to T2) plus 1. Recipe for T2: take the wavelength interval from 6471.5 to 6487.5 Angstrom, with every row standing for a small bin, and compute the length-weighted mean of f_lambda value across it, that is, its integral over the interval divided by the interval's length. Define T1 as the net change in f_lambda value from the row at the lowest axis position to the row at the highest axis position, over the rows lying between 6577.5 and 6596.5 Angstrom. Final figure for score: 1.02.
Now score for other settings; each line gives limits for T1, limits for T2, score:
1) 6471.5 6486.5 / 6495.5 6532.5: 1.02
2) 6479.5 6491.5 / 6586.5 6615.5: 0.98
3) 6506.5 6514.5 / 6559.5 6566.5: 1.00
